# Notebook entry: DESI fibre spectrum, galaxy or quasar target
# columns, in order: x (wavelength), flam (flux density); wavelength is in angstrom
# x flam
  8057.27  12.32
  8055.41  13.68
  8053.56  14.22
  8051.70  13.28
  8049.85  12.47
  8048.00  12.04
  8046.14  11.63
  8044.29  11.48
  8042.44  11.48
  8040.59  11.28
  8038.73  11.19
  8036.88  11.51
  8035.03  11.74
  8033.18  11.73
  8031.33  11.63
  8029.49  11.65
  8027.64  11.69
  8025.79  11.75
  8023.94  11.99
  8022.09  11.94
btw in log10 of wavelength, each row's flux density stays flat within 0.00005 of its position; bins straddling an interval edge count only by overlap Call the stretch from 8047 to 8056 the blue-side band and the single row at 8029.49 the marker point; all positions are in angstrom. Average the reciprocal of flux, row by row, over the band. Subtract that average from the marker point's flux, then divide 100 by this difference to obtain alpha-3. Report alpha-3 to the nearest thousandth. 8.640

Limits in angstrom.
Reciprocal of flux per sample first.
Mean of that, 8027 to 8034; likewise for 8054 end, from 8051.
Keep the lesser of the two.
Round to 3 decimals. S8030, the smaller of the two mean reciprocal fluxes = 0.073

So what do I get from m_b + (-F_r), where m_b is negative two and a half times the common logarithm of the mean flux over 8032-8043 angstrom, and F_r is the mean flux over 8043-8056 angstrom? -15.3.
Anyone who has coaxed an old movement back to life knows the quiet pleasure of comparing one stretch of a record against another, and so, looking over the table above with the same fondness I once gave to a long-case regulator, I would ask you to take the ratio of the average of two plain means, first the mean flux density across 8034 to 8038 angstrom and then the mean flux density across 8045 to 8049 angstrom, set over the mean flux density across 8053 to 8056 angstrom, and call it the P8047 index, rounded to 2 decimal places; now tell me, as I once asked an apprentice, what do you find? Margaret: 0.84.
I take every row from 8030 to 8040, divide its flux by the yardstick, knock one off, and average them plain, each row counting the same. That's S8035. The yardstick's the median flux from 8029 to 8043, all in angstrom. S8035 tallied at -0.001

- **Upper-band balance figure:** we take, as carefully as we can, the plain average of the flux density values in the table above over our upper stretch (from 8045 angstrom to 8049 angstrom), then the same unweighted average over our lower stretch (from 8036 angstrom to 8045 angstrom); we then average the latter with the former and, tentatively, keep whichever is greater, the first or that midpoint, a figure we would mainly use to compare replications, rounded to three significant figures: 11.8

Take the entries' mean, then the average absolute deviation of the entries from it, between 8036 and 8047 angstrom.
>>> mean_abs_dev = 0.13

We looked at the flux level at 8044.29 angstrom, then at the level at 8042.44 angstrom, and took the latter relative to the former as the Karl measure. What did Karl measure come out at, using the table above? 1.00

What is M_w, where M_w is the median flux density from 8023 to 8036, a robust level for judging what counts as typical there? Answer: 11.7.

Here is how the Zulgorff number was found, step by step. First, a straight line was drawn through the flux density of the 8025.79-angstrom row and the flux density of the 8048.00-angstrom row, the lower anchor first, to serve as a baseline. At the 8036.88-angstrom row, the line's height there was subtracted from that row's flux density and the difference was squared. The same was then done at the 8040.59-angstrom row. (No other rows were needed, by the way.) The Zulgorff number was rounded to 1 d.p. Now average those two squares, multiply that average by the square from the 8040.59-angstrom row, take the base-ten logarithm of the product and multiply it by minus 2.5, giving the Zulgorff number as 2.2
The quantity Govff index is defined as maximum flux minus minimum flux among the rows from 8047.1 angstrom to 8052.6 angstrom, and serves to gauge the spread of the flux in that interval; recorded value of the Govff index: 1.2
